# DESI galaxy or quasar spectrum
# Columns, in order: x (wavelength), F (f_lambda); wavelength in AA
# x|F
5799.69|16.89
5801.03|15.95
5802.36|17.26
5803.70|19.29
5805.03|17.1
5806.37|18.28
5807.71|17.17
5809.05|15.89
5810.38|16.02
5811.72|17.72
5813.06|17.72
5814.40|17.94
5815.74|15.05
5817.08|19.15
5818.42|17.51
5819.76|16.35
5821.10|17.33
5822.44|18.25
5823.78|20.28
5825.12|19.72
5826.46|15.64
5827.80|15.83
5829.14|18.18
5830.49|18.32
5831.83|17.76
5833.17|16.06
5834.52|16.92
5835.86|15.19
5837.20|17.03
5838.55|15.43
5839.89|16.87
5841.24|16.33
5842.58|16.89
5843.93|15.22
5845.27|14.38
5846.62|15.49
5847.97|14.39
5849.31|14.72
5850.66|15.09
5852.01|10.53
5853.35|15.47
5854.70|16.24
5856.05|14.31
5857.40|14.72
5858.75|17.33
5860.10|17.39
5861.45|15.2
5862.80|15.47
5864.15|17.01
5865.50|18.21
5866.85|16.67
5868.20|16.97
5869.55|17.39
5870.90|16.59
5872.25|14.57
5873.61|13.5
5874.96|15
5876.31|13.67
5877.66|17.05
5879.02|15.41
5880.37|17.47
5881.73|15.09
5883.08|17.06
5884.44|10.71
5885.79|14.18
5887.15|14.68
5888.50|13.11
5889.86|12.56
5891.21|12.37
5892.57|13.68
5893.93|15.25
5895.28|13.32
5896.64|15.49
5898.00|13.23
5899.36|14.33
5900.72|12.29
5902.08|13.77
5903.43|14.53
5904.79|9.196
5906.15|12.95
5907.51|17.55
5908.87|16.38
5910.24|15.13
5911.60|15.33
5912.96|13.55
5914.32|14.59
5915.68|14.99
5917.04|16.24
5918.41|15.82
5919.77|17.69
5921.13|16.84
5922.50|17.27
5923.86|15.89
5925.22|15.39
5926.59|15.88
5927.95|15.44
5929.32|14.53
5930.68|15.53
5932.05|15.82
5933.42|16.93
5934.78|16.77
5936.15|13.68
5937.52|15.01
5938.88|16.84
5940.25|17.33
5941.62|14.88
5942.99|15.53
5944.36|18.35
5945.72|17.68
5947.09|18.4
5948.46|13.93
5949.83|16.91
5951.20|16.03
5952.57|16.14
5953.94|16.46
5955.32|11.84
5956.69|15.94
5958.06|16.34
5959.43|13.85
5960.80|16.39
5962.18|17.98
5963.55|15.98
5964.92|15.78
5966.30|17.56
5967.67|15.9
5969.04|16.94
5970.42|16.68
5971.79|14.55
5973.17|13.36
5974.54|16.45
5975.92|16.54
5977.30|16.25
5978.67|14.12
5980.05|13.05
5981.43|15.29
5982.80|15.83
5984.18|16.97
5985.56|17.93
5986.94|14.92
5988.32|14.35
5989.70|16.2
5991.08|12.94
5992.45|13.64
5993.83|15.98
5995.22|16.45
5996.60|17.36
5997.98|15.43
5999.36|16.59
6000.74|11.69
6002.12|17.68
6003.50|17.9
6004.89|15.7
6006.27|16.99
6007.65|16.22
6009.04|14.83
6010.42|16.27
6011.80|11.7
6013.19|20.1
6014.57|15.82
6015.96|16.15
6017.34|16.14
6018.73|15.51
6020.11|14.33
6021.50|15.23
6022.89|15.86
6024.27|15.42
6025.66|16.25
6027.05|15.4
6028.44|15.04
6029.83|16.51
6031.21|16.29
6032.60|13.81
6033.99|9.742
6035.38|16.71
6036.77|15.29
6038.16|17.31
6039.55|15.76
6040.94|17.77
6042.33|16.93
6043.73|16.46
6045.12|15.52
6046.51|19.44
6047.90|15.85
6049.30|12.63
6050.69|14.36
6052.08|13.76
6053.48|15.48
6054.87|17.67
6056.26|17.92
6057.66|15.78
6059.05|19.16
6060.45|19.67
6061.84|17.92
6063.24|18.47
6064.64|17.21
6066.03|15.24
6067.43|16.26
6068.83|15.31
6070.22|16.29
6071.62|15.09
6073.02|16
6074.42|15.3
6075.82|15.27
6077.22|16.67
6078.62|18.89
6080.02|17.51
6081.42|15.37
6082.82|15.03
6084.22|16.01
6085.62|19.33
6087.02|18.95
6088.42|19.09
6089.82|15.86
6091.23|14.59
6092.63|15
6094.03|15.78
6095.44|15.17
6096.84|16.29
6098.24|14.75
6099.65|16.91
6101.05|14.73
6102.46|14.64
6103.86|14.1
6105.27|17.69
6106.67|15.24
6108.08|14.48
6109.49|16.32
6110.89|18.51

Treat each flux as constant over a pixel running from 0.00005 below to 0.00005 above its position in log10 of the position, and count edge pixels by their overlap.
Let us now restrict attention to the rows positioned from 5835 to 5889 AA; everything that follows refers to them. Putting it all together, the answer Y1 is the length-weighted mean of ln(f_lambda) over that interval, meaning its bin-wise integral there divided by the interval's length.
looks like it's 2.73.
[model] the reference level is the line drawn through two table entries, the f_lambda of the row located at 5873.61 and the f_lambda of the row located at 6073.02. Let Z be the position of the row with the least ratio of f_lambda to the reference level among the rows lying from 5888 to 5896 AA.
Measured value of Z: 5891.21 AA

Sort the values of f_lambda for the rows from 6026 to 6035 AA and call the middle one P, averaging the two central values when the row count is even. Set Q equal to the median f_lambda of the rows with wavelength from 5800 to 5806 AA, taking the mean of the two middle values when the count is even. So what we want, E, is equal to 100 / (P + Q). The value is 3.09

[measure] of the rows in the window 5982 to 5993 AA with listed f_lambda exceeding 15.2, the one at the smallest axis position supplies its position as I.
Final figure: 5982.80 AA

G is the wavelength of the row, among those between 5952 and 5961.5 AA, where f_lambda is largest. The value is 5953.94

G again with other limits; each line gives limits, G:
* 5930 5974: 5947.09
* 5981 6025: 6013.19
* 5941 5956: 5947.09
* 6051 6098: 6060.45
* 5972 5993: 5985.56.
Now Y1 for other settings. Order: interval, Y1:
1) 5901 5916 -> 2.65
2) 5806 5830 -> 2.86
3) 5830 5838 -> 2.82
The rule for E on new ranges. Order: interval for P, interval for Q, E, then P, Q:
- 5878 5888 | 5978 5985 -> 3.29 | 15.1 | 15.3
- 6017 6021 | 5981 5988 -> 3.19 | 15.5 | 15.8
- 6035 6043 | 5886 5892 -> 3.37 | 16.8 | 12.8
